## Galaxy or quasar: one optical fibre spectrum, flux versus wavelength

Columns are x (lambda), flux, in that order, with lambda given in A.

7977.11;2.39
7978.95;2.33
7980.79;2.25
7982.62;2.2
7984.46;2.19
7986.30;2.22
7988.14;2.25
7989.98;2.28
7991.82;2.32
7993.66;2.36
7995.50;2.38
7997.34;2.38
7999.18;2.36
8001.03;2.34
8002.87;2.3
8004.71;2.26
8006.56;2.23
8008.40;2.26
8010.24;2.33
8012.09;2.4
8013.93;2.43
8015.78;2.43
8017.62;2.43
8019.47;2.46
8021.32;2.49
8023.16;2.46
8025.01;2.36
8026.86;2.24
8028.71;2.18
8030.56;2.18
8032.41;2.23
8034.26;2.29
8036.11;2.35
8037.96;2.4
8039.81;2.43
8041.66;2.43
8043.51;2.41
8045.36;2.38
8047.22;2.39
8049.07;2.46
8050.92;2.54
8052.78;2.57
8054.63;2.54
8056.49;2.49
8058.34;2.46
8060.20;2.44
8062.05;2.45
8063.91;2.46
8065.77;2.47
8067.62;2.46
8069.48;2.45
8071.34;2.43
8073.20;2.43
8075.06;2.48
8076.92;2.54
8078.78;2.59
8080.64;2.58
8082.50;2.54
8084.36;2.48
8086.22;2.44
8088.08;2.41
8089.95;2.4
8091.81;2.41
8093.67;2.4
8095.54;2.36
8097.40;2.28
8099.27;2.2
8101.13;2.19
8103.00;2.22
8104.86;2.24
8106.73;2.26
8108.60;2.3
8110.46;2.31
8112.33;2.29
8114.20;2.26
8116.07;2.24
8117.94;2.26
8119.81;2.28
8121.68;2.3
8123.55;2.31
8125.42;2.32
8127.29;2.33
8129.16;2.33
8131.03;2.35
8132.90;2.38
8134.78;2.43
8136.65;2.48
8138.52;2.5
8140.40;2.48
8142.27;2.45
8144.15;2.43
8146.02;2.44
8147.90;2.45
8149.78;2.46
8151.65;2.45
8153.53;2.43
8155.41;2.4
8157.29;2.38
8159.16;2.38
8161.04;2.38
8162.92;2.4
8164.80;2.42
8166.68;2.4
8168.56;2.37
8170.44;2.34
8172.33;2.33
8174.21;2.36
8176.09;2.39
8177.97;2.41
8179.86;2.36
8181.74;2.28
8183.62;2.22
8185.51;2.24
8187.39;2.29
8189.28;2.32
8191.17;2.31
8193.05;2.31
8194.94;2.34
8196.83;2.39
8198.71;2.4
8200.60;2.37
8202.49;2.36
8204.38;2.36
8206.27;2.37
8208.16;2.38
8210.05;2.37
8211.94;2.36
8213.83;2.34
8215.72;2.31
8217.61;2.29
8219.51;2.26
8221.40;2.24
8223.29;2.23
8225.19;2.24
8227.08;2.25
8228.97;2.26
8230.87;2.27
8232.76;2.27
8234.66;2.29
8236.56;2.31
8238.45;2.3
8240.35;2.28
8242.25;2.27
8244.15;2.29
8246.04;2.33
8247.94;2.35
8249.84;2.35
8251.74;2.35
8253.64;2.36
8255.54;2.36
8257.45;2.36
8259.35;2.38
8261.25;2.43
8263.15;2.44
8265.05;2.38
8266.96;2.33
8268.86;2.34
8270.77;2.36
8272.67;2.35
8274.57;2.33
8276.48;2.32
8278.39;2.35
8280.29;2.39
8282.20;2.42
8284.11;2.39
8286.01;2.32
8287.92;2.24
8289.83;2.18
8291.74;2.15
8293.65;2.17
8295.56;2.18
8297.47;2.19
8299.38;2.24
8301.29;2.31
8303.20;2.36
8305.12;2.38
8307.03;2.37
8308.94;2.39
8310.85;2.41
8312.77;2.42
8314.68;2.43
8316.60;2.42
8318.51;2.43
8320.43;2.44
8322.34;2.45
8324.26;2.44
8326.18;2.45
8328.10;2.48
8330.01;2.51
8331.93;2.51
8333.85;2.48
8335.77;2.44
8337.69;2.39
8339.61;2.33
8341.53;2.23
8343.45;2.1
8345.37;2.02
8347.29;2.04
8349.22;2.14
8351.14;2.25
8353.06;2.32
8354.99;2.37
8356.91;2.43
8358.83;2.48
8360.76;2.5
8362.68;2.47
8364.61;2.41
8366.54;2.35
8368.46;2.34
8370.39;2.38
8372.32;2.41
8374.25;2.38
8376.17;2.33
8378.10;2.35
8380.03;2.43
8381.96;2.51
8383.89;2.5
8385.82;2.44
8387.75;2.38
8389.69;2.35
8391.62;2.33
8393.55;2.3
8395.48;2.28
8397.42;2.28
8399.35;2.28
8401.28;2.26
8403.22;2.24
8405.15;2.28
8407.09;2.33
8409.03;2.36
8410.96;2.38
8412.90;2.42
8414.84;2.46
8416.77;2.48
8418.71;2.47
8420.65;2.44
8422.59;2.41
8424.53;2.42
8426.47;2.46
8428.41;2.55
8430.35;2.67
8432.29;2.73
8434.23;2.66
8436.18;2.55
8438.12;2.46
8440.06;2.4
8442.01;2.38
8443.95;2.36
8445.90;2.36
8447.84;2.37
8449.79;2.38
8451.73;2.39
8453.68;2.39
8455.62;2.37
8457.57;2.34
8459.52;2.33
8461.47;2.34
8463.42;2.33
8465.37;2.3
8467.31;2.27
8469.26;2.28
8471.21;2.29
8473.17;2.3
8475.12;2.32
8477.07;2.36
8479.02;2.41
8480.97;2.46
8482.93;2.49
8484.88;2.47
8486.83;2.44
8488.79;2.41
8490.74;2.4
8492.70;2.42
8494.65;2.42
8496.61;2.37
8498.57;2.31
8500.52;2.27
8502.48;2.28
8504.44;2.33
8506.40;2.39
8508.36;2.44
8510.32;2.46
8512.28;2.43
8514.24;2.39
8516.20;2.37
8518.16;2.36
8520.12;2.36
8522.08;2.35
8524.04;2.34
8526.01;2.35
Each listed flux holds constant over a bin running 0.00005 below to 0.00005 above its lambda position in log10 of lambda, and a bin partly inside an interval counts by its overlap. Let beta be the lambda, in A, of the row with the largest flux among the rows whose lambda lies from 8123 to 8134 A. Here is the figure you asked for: 8132.90 A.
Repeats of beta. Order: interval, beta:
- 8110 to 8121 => 8110.46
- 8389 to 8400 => 8389.69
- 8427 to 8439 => 8432.29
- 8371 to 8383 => 8381.96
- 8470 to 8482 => 8480.97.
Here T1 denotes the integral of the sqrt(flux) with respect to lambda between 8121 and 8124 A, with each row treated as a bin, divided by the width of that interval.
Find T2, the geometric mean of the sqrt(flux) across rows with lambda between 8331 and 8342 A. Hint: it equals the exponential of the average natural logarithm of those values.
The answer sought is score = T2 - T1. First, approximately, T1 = 1.52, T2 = 1.55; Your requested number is 0.03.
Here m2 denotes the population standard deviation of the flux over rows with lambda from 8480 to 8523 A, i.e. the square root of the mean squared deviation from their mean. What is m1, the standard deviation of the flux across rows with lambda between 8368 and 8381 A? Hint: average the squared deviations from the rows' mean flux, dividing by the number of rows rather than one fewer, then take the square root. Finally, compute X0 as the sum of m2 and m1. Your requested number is 0.09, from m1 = 0.034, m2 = 0.06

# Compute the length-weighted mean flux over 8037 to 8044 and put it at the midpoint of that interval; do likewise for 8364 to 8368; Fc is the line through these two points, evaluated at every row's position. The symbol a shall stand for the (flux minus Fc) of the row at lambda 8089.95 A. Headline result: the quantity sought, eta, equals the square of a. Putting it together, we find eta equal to 0.0002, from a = -0.01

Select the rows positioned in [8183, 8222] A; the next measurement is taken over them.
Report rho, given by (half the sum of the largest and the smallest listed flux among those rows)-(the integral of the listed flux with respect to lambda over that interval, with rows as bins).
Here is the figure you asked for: -88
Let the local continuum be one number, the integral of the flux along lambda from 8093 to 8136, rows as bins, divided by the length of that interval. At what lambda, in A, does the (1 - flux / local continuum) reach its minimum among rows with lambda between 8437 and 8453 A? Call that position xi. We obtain 8438.12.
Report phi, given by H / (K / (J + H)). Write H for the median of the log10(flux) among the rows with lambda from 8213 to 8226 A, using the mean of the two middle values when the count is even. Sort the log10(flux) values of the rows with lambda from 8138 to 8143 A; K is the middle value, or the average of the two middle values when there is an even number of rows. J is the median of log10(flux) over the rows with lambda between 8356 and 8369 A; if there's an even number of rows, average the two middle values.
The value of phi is 0.66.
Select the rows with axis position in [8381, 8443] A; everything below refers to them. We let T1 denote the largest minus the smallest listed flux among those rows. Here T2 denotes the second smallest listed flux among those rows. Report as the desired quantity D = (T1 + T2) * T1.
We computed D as 1.3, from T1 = 0.49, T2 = 2.26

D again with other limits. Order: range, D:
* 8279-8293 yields 0.7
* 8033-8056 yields 0.7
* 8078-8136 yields 1.0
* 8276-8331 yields 0.9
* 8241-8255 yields 0.2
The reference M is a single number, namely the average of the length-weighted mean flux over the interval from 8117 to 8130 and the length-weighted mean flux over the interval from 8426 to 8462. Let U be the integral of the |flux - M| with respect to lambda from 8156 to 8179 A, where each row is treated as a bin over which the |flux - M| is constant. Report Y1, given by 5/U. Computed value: 10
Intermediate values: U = 0.5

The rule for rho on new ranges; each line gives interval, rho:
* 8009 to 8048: -90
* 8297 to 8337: -94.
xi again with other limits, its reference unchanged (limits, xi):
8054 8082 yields 8078.78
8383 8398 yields 8383.89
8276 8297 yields 8282.20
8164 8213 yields 8164.80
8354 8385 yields 8381.96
